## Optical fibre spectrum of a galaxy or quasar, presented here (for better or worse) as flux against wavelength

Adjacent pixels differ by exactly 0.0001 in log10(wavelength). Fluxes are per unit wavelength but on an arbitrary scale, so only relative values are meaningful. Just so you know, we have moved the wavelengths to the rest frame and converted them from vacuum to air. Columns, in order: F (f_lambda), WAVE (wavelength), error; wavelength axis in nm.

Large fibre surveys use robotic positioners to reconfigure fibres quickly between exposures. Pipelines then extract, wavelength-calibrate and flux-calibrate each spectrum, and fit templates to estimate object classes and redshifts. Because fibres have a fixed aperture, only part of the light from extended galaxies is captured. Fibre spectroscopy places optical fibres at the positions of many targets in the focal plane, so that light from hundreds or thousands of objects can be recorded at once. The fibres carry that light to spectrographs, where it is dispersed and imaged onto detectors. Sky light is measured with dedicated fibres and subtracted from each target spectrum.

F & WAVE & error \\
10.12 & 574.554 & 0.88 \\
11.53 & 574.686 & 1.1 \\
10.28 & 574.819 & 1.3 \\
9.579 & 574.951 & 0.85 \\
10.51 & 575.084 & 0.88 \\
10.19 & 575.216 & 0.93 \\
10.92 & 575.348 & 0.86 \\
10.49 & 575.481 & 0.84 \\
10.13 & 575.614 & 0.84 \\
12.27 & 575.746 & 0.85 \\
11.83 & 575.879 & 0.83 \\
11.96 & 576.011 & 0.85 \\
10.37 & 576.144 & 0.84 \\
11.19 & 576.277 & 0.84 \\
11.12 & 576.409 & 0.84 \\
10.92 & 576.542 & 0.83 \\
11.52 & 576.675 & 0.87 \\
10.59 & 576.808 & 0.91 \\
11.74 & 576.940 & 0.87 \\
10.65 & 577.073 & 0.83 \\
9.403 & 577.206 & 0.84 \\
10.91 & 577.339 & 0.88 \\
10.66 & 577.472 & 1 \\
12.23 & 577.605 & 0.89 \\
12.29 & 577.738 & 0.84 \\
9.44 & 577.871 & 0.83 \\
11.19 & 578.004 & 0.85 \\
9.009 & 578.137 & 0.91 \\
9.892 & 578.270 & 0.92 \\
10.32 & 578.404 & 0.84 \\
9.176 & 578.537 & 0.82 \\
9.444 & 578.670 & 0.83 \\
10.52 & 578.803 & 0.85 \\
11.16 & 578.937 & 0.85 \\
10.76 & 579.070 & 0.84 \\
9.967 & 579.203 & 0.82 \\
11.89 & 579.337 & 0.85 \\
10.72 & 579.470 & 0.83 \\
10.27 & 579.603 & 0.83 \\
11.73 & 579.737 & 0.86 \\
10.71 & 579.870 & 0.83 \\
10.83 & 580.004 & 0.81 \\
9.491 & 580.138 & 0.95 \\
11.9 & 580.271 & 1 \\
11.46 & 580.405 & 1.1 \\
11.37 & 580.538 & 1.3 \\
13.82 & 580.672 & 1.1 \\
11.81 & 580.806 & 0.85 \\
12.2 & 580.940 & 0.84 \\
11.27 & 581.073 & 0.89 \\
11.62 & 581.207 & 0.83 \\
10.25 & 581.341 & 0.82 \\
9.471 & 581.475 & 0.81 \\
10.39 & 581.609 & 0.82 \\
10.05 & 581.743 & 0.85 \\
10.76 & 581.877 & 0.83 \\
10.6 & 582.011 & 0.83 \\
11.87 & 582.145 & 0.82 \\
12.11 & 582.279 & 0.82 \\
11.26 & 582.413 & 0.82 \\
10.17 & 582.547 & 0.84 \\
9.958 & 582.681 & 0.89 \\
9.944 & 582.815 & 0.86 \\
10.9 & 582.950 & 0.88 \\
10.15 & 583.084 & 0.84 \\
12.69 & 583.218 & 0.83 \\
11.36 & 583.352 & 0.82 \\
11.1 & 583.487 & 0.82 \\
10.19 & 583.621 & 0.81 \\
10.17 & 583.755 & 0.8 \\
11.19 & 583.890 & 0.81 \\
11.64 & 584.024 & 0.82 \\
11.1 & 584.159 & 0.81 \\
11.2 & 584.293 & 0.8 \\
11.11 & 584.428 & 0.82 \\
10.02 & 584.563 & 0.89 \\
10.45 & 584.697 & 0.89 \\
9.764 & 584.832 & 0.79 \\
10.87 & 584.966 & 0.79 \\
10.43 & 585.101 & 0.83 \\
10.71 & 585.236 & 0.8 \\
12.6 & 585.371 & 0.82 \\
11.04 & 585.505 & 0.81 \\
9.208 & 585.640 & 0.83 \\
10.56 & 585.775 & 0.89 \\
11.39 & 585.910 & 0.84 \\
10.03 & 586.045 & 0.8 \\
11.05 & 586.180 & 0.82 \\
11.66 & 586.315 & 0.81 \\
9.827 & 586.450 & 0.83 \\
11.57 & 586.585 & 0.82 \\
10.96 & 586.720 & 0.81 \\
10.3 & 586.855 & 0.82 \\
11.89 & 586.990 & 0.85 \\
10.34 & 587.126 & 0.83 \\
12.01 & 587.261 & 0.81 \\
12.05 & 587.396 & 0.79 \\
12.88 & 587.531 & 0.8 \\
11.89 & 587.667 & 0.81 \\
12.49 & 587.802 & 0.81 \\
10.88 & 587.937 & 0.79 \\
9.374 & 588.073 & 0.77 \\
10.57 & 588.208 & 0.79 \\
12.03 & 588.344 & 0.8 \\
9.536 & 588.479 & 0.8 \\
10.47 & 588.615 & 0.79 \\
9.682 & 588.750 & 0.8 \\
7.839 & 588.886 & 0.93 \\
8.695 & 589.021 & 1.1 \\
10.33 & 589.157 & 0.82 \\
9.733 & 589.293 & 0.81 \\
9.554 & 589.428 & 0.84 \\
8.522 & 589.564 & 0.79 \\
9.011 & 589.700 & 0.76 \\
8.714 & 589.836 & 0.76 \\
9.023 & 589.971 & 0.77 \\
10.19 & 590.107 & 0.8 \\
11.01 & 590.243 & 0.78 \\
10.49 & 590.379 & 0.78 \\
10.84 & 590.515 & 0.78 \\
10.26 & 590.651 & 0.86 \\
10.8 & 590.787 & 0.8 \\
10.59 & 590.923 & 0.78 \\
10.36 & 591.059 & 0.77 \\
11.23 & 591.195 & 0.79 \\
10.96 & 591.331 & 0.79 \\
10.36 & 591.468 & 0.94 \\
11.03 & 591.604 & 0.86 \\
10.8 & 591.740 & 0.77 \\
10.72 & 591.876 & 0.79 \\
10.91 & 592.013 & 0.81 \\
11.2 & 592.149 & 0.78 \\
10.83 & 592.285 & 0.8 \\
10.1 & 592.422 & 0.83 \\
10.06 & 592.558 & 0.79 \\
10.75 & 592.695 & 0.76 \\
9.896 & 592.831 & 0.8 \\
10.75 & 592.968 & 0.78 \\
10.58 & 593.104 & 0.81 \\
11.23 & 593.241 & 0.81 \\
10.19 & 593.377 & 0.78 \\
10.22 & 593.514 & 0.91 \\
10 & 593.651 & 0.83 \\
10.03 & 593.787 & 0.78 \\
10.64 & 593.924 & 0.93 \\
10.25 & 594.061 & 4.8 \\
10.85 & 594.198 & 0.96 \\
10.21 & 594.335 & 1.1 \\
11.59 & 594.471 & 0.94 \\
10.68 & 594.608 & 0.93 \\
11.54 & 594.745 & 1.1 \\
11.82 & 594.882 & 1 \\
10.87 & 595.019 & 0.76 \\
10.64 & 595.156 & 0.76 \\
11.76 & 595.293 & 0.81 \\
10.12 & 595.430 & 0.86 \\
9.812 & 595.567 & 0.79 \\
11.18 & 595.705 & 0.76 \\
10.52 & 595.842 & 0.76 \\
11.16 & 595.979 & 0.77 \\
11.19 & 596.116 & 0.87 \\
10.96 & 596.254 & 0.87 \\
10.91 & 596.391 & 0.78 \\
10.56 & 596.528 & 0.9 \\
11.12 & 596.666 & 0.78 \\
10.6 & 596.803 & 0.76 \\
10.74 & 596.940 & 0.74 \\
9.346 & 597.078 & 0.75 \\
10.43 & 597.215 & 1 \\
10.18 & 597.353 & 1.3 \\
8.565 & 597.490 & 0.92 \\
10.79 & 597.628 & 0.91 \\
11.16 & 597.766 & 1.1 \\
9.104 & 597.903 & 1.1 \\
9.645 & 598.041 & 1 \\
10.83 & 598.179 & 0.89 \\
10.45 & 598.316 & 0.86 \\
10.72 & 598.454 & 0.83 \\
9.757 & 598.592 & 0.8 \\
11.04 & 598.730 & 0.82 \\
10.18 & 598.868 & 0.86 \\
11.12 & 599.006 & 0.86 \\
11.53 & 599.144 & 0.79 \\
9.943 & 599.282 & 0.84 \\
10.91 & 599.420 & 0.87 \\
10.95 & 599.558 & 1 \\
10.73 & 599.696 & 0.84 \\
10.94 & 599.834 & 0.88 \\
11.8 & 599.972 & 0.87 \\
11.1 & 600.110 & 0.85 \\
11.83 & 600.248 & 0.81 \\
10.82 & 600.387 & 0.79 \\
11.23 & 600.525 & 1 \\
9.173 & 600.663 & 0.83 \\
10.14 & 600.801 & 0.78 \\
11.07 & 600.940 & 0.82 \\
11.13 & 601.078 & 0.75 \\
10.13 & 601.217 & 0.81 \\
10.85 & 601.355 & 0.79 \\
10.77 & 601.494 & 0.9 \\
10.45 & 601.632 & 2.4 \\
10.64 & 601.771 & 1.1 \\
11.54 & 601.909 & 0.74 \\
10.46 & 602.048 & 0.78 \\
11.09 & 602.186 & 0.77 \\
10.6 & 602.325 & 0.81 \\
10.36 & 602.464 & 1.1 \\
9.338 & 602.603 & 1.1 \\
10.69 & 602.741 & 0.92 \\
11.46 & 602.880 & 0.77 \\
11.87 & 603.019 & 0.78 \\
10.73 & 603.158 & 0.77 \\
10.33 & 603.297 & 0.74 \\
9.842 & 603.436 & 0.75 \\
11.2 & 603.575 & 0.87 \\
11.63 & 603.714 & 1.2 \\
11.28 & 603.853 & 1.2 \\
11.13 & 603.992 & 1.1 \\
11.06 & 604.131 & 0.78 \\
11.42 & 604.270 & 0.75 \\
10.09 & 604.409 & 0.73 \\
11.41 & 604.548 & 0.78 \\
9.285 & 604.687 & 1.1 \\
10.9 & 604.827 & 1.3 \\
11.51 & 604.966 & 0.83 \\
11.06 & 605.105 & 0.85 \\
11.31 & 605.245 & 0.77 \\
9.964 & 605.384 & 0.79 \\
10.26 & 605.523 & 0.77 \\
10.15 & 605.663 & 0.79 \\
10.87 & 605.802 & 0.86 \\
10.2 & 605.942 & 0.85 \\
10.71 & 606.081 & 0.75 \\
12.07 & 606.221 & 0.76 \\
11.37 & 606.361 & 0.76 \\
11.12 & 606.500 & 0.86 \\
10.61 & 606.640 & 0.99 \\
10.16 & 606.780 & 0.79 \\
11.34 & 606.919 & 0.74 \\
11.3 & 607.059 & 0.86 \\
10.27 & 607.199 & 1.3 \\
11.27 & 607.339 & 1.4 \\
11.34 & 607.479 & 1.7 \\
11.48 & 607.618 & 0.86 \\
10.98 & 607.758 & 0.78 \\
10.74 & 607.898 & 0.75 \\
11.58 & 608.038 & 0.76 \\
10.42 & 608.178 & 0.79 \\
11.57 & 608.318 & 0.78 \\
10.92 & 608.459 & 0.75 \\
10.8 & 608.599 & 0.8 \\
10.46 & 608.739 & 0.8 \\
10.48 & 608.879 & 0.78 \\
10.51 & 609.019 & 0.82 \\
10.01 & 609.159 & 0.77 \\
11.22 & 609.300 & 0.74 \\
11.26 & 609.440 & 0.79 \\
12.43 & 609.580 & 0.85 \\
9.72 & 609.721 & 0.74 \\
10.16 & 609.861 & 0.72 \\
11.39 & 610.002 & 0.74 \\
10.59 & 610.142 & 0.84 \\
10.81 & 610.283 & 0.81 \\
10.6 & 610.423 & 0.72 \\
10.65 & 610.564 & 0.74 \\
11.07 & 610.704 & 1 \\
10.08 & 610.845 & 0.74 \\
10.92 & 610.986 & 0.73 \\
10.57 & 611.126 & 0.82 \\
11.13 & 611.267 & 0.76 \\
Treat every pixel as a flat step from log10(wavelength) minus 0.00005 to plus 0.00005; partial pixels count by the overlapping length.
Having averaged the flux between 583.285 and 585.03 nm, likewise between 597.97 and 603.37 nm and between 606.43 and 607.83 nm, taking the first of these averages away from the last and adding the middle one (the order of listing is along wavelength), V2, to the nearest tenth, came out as 10.9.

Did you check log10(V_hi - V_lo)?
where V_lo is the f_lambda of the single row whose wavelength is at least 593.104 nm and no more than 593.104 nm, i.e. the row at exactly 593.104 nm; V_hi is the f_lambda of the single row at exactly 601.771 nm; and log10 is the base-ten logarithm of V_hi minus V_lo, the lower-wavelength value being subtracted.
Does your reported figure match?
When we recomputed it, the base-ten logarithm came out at -1.2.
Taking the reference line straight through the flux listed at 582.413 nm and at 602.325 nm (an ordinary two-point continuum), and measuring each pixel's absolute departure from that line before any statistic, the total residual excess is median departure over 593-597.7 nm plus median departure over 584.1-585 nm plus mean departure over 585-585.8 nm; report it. 1.5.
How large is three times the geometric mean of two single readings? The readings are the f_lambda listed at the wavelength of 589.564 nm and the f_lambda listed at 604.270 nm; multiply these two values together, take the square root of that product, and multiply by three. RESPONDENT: 29.6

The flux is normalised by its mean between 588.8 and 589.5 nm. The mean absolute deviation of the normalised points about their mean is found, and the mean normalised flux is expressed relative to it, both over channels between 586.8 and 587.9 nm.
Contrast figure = 17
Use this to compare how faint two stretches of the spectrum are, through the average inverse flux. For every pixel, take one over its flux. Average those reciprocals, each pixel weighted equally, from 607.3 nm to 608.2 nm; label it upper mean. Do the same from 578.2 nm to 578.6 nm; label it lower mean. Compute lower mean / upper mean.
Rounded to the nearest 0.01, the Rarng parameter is 1.14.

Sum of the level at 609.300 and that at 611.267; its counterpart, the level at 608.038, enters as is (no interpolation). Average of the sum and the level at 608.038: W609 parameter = 17.0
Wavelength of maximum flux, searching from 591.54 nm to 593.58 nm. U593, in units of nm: 593.241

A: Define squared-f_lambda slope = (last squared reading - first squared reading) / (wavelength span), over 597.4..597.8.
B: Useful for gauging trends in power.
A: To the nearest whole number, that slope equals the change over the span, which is 185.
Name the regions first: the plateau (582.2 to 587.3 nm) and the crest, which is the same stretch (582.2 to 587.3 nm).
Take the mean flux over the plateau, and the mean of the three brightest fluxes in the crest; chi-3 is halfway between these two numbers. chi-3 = 11.7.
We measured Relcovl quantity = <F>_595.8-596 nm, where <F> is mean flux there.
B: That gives 10.8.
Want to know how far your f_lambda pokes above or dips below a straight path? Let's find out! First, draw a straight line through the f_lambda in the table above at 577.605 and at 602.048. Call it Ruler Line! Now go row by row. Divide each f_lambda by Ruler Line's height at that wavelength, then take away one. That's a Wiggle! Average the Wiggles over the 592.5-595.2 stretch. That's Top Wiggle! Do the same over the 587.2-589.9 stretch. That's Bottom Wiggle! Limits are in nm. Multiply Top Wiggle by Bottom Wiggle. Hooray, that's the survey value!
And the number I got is 0.004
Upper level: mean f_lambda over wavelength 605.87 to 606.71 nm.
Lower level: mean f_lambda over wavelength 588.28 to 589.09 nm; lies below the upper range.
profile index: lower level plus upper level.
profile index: 20.7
